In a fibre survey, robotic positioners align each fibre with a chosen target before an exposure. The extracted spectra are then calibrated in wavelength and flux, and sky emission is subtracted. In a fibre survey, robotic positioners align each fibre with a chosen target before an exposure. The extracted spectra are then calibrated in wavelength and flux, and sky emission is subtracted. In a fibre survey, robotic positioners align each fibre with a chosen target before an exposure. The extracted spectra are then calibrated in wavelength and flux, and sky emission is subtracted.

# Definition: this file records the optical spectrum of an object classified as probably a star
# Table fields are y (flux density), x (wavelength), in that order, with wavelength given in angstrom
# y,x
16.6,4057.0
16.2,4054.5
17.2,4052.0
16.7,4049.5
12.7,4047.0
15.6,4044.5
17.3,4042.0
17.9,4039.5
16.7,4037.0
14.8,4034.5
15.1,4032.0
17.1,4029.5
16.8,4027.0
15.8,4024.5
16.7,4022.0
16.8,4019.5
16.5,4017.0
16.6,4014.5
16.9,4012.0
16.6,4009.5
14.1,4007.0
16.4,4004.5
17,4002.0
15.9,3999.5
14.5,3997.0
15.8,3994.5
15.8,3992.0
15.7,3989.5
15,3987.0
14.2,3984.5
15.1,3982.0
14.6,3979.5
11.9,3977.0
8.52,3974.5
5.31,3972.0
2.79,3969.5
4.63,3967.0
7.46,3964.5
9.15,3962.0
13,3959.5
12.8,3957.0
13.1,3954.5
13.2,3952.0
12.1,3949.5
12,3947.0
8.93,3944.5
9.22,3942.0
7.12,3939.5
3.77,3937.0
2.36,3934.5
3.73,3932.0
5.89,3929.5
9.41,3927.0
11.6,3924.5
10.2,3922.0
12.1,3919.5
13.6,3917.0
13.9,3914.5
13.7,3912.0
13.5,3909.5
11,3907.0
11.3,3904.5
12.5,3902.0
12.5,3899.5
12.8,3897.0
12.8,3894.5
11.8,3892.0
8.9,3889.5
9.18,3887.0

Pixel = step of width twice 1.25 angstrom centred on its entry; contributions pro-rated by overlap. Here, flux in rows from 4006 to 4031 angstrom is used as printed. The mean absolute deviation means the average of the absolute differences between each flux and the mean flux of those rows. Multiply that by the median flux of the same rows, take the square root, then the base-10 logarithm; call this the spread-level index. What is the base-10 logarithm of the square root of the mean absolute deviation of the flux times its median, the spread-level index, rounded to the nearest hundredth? 0.49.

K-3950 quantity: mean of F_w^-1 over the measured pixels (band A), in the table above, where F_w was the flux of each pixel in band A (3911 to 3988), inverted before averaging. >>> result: 0.13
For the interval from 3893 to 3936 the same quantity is 0.12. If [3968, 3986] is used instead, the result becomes 0.14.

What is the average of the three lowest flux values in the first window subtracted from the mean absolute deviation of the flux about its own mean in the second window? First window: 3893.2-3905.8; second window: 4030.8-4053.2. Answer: -11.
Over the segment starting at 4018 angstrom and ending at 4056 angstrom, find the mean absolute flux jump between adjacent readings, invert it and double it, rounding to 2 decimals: 1.52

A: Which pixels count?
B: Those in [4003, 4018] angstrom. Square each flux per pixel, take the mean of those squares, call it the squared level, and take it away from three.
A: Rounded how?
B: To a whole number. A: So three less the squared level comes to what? -260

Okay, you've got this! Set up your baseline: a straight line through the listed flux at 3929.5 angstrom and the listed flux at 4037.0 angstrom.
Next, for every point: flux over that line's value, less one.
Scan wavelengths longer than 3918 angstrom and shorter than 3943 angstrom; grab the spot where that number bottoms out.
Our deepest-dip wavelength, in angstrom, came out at 3934.5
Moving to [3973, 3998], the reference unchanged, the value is 3974.5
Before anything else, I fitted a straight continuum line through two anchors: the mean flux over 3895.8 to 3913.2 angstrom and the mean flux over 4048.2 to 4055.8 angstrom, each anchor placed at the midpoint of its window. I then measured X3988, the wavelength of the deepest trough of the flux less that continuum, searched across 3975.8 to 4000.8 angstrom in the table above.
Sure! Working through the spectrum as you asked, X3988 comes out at 3977.0 angstrom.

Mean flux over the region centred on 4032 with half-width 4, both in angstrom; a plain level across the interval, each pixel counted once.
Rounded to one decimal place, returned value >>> 15.7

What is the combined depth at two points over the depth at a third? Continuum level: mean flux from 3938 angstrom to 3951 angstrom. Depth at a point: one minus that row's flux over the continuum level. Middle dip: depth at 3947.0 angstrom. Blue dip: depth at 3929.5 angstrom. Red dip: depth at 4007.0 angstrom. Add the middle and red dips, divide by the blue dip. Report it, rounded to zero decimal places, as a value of -2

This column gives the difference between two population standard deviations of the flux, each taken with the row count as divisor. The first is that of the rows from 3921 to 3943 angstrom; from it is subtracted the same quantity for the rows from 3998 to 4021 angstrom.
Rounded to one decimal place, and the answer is 2.3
